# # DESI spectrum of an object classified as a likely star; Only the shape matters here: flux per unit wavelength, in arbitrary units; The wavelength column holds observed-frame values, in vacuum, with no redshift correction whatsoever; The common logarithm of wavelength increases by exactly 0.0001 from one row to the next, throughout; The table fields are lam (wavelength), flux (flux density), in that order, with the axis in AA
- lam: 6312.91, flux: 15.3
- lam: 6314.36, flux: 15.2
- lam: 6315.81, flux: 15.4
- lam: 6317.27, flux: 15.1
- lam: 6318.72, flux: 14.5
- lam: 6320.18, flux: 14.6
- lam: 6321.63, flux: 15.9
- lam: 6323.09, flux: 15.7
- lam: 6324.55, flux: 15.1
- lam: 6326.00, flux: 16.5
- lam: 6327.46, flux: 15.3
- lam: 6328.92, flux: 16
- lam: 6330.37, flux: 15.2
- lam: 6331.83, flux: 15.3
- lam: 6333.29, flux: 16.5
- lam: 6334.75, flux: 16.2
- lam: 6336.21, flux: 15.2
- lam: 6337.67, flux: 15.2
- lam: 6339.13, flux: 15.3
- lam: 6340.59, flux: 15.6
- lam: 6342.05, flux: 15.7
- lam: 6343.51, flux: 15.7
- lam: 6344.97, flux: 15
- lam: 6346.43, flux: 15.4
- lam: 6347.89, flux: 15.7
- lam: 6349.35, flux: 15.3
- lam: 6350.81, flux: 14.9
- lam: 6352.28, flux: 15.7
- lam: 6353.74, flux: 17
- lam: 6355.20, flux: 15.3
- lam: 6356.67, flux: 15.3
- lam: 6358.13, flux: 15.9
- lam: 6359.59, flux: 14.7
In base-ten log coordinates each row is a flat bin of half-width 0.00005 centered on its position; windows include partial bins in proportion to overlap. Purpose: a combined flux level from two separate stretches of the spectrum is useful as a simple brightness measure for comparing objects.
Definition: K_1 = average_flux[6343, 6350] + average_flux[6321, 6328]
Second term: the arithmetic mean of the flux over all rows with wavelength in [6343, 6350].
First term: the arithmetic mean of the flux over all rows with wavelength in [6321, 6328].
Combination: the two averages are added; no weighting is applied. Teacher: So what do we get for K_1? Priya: 31.12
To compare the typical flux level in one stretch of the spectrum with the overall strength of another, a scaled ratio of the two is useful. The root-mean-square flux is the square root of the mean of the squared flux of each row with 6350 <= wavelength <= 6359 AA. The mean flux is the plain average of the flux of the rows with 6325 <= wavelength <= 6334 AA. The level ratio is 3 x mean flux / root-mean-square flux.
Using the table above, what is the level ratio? 3.02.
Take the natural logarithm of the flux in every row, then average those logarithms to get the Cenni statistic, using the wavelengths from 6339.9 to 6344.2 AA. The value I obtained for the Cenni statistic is 2.75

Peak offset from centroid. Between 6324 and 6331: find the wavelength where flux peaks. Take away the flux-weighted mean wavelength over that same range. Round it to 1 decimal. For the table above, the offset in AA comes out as -1.5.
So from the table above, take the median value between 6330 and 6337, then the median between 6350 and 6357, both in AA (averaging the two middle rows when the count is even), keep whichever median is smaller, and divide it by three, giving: 5.10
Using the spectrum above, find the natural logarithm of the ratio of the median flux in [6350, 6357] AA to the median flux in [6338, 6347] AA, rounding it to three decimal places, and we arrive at -0.013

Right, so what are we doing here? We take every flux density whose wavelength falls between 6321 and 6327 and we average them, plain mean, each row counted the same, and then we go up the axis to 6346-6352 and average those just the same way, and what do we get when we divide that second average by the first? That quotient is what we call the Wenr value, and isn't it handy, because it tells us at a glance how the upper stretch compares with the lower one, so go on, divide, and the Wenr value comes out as 0.97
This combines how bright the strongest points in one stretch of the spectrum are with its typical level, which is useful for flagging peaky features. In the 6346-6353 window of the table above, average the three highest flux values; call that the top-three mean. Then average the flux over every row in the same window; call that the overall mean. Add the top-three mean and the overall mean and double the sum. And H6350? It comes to 62.0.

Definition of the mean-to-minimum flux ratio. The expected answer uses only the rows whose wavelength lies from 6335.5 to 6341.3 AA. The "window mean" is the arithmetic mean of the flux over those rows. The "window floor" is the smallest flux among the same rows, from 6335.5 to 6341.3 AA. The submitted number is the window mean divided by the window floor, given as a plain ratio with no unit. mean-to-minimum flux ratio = 1.01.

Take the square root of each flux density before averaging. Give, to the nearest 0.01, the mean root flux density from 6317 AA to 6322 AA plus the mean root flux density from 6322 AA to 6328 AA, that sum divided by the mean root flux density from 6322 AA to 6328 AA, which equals 1.98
